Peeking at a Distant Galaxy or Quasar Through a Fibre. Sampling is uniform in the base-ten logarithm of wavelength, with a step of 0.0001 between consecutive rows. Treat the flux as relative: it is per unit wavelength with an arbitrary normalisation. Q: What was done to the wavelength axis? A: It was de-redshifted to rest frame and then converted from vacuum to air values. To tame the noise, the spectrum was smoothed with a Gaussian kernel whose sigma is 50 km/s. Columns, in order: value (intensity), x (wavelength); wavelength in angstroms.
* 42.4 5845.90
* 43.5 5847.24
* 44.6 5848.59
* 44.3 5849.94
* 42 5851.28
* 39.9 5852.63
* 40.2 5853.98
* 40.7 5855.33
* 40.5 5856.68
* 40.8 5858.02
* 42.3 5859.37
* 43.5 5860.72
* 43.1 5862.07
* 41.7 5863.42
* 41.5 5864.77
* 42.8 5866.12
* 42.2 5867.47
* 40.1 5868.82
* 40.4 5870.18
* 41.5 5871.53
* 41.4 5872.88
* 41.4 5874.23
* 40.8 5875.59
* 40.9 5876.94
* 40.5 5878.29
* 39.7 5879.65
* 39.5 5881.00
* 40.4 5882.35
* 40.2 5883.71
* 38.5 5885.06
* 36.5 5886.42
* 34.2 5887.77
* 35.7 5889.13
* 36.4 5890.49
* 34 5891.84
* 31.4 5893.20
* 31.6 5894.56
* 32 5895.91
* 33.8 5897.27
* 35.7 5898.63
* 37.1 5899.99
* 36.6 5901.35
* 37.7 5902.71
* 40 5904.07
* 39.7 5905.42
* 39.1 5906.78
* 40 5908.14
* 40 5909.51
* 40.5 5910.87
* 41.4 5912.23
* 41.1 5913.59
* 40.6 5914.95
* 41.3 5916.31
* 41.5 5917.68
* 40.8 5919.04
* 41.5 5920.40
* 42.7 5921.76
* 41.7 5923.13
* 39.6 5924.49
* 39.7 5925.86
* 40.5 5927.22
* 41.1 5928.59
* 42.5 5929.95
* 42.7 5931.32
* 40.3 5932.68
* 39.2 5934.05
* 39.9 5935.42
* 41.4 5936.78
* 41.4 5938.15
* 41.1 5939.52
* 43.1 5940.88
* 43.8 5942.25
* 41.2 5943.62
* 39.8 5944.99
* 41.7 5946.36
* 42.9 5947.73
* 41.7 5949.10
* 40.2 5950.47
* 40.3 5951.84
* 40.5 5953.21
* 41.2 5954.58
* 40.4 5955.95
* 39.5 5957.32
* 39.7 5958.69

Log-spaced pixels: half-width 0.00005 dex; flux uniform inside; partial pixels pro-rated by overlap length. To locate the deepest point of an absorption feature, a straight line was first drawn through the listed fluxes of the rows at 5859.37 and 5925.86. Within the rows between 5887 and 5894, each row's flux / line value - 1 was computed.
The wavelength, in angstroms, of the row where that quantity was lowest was 5893.20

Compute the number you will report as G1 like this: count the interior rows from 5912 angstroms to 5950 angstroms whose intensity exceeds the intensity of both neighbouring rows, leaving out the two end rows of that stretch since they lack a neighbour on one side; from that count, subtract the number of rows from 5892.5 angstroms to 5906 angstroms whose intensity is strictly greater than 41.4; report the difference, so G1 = 5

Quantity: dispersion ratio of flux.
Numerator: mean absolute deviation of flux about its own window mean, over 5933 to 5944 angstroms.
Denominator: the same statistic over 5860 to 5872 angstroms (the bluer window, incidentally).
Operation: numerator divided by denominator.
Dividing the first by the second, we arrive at 1.13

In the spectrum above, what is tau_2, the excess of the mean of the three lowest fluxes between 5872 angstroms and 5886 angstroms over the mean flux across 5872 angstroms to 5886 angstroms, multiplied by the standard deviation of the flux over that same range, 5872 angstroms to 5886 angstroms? -0.9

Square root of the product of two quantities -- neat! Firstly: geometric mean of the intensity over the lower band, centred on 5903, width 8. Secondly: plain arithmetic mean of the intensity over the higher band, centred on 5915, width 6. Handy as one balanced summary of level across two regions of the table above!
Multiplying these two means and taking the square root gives 39.7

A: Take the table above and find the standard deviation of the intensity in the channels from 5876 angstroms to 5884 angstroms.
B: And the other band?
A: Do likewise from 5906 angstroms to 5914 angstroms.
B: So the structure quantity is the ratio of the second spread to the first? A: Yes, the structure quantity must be 1.6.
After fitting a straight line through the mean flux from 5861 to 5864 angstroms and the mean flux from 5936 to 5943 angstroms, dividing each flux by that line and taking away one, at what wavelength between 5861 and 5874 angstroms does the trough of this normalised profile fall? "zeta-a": 5868.82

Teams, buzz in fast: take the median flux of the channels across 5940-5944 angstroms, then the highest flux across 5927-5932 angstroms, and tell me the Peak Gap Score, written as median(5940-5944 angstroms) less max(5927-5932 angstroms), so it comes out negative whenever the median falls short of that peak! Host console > 0.4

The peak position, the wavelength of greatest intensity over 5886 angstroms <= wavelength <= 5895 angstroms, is 5886.42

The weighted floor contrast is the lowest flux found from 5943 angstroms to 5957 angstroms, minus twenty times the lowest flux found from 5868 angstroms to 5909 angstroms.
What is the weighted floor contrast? -588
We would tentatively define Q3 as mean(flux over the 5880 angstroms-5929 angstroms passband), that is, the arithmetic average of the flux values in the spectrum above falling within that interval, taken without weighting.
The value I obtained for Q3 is 38.45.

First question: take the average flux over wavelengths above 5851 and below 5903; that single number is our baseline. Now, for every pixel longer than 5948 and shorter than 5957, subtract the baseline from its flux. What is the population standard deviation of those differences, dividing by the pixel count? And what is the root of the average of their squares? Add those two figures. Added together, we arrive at 2.4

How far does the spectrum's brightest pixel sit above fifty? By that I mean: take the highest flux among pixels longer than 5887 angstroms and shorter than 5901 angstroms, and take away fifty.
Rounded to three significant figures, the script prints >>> -12.9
